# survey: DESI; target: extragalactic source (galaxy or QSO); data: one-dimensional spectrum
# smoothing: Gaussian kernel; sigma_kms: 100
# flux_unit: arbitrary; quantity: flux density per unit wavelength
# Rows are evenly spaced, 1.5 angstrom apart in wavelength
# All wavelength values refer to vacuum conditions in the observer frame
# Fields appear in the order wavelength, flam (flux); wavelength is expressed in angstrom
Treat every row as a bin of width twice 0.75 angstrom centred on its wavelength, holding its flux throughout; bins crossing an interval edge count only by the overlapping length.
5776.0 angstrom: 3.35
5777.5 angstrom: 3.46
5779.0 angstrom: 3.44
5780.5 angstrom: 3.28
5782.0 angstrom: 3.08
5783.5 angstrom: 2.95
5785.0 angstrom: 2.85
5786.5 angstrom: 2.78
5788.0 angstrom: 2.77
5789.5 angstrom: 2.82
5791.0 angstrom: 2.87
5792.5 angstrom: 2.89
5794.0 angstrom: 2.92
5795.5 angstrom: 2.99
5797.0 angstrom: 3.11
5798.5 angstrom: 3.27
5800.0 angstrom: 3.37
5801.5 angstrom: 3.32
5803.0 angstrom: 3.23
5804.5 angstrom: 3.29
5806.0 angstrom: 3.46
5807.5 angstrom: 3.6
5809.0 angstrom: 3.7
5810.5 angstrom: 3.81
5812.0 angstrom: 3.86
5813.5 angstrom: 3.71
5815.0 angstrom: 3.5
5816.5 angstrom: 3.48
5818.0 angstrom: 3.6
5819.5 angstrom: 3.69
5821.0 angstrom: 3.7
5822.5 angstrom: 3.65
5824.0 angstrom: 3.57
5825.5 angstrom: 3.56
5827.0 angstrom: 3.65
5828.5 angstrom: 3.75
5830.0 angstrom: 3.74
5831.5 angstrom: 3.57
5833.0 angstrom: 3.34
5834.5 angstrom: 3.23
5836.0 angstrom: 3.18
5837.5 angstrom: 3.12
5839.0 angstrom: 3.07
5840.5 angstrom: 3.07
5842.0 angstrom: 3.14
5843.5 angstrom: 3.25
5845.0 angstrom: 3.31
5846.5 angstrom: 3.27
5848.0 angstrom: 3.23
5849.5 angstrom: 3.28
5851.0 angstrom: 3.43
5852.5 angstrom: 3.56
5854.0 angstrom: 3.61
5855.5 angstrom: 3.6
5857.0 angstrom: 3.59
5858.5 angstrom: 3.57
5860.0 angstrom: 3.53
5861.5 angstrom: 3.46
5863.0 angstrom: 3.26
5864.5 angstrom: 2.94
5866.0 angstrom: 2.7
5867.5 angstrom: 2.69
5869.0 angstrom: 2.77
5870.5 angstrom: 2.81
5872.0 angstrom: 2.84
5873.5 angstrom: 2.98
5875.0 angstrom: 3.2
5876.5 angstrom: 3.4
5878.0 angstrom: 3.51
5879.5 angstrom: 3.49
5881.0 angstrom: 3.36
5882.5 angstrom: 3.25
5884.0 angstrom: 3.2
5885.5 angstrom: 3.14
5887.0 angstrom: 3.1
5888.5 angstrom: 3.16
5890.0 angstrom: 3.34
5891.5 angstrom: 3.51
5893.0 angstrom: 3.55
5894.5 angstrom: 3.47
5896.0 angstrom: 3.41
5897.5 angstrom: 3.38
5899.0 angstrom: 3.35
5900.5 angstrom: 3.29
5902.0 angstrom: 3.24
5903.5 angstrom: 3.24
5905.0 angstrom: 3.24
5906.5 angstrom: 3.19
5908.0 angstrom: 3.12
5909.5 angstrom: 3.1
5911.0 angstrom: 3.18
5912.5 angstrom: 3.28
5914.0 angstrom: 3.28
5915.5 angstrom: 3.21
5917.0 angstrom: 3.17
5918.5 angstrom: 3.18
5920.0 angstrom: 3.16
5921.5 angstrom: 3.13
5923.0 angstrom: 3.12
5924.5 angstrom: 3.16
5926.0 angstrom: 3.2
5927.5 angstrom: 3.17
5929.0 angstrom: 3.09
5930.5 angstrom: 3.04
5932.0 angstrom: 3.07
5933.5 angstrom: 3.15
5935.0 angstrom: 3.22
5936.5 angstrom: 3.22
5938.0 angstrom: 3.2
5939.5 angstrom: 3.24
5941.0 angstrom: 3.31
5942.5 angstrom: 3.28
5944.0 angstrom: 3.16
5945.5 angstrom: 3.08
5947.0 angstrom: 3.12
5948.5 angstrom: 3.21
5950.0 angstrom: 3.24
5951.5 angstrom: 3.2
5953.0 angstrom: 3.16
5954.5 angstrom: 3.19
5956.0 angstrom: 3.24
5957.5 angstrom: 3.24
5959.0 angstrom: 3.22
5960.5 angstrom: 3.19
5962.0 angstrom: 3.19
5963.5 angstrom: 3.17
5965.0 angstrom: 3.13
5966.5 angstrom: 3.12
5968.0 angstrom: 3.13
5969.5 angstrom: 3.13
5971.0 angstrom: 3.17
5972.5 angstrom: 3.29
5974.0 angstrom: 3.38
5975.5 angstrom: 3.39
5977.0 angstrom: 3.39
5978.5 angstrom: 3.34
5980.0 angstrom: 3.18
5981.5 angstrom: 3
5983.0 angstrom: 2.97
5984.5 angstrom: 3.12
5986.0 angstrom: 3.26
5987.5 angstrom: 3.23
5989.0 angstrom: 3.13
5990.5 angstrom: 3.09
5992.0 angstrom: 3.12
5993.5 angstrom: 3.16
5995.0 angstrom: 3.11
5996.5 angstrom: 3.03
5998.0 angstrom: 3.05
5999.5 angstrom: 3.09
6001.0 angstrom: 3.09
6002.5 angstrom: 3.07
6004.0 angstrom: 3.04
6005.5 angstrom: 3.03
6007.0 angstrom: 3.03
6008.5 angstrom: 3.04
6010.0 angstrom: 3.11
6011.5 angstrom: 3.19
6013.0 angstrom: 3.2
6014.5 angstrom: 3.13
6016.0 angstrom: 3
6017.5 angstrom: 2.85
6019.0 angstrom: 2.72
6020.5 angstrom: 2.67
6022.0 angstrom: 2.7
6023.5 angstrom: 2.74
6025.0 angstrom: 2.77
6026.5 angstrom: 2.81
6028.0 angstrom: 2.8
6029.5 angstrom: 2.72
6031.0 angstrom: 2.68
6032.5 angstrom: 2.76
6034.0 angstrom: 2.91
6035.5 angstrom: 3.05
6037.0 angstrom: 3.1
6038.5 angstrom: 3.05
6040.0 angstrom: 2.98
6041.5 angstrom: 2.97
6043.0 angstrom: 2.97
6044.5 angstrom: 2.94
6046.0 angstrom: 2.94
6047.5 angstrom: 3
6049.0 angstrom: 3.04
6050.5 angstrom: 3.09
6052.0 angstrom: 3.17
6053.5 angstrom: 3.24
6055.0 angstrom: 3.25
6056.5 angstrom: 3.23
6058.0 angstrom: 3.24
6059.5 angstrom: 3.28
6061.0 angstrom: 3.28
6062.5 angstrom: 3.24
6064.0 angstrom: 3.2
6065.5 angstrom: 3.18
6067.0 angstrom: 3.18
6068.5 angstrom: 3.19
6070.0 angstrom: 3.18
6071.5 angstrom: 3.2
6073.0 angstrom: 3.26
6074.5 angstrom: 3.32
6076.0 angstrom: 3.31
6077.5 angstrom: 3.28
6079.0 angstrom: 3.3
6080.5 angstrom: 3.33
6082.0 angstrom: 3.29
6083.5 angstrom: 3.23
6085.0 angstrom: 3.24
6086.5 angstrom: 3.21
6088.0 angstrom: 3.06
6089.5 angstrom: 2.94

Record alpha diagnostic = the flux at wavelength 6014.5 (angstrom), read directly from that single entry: 3.13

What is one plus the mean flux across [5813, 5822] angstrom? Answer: 4.61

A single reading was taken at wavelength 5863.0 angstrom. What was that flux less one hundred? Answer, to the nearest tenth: -96.7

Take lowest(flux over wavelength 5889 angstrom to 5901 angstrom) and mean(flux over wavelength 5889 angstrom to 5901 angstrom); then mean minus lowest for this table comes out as 0.12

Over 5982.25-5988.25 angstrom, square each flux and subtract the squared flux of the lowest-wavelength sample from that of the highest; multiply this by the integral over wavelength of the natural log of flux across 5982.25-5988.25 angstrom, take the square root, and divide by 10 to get 0.33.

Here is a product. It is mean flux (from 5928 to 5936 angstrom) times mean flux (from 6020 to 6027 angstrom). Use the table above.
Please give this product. 8.5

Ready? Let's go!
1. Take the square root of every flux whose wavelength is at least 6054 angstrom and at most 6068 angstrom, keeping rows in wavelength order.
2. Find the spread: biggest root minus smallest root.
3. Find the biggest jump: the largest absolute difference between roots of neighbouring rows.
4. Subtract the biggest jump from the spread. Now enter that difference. 0.017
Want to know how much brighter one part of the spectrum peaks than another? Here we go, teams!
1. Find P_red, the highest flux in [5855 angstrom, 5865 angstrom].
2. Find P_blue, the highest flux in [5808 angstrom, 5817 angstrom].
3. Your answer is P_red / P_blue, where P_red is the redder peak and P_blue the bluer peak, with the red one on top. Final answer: 0.93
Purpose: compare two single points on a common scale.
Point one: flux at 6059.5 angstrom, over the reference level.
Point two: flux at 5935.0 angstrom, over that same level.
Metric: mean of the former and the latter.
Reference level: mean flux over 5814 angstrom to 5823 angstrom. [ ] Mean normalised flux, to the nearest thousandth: 0.902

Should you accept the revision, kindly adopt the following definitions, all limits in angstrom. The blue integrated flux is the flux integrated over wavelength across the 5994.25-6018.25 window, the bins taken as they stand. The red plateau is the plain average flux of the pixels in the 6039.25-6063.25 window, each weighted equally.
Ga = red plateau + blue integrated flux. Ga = 76.7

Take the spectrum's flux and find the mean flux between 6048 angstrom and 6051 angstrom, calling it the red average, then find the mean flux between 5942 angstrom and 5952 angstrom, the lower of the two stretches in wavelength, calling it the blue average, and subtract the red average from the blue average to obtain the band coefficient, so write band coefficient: 0.12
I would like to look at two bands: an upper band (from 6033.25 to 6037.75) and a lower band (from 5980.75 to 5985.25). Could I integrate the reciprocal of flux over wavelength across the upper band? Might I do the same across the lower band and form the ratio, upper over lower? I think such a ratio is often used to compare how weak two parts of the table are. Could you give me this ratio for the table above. 1.00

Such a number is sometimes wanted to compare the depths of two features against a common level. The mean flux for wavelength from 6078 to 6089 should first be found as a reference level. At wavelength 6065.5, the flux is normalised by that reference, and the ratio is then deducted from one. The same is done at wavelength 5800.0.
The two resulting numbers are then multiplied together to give -0.001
